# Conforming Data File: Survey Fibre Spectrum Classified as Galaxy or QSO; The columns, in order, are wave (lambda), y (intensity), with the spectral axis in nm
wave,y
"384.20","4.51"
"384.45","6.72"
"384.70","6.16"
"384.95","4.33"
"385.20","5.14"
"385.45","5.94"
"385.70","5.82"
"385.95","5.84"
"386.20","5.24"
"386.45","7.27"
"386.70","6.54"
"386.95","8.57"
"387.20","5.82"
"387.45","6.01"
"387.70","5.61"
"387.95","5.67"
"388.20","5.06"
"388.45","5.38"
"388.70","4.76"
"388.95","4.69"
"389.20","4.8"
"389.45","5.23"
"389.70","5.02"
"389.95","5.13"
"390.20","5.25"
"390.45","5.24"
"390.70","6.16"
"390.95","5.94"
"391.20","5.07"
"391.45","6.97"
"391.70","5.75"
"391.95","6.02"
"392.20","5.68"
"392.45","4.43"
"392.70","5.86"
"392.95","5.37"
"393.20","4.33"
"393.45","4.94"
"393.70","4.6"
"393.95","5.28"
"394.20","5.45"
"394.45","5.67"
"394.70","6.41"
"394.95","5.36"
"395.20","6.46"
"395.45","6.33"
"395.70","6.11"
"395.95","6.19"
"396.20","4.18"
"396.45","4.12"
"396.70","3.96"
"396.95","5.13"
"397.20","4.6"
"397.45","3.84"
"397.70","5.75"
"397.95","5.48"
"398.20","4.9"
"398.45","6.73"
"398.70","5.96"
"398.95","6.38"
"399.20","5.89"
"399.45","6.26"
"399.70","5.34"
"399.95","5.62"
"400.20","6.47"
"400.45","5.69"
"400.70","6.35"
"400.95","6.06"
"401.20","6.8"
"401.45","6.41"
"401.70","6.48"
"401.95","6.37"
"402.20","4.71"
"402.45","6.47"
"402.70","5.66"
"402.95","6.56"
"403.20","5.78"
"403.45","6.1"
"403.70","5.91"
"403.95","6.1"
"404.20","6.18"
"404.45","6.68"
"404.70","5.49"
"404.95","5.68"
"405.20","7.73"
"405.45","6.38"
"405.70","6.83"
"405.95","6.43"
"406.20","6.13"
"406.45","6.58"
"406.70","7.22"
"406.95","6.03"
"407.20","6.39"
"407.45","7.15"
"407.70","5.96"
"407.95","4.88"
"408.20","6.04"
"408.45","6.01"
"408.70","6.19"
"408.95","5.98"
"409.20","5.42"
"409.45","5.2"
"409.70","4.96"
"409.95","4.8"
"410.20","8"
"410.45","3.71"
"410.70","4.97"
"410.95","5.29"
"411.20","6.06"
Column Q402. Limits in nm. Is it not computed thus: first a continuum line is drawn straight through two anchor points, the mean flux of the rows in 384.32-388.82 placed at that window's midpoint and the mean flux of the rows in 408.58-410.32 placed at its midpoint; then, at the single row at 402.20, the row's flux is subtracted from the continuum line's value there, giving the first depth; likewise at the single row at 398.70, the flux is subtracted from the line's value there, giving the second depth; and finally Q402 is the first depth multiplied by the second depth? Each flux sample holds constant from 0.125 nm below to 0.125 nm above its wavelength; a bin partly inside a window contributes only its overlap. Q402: -0.14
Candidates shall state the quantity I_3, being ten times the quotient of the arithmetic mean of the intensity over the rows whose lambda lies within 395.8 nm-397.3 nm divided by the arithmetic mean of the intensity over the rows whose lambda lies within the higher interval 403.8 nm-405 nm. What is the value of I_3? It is 7.8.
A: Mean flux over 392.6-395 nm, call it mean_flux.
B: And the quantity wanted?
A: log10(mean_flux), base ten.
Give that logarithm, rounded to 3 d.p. 0.726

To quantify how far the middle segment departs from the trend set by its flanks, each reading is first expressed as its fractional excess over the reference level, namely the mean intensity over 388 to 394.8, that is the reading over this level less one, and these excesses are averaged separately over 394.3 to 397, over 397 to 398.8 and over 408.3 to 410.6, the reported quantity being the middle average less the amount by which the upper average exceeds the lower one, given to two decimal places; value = -0.03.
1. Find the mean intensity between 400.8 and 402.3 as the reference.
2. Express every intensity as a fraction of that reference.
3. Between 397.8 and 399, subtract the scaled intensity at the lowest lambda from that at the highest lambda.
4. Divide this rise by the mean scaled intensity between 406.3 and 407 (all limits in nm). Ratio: 0.14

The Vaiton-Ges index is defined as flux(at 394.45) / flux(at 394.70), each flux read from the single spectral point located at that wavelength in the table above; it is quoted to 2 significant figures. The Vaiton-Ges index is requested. 0.88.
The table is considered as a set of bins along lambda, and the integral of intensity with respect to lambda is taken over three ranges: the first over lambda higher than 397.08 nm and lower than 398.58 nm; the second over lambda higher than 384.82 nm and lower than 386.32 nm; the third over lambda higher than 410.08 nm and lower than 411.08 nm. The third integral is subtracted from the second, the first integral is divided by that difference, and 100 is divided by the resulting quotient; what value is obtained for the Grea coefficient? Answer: 33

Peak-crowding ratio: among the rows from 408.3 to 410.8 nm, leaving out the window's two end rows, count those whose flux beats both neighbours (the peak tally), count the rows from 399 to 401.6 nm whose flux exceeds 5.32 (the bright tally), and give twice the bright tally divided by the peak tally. 10.0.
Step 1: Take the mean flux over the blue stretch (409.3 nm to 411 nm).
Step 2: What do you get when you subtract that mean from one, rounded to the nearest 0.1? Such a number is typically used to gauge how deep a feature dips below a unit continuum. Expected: -4.3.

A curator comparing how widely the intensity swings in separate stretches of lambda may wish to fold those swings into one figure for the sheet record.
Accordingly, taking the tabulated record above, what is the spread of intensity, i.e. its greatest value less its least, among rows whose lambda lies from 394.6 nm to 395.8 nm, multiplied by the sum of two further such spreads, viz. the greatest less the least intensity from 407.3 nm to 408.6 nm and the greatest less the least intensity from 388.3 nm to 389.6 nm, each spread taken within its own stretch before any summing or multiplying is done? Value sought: 3.3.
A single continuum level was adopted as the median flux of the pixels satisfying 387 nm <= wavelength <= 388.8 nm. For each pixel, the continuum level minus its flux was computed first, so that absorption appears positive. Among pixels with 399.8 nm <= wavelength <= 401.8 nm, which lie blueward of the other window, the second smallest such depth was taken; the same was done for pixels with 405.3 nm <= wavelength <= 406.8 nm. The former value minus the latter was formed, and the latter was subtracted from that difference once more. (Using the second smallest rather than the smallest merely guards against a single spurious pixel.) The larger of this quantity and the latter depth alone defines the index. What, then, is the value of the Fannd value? 1.6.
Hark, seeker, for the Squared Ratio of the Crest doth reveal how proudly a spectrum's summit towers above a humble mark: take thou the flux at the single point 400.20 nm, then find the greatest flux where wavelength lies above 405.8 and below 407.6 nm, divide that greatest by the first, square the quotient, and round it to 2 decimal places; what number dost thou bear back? 1.25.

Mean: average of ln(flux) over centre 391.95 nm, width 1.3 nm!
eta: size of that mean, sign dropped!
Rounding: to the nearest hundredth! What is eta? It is 1.74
